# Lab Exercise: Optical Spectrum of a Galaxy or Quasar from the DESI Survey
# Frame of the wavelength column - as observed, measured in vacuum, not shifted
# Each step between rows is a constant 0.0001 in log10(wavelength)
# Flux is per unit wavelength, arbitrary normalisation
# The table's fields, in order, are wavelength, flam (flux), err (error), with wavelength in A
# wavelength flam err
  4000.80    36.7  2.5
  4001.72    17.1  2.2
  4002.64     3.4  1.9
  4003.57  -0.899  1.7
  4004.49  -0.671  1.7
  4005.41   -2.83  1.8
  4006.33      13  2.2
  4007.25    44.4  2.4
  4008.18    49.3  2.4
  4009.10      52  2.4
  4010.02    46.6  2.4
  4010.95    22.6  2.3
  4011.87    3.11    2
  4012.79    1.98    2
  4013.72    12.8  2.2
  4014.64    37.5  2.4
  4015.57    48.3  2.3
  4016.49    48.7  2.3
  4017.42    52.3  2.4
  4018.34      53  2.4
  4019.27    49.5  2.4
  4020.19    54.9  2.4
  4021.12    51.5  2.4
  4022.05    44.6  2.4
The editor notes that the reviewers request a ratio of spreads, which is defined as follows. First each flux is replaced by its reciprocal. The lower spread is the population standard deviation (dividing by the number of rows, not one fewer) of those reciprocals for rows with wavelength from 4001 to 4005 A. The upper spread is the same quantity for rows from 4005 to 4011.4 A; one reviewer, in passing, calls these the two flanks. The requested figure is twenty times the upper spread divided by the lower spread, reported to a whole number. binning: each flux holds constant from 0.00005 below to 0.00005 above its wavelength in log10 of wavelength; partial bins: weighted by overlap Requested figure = 4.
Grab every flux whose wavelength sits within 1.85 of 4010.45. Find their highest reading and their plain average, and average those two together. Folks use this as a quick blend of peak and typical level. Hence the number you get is 42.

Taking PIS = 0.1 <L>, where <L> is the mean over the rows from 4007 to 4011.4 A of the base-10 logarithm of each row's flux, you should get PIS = 0.16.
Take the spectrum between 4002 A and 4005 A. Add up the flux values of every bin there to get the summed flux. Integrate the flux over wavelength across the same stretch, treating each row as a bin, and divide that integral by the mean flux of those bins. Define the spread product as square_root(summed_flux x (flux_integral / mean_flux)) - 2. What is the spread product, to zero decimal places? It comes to 0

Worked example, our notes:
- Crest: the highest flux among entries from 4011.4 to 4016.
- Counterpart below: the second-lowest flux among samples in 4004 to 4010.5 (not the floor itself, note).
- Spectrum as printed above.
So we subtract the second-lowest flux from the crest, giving 49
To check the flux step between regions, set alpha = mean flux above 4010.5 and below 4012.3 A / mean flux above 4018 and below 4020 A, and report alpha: 0.25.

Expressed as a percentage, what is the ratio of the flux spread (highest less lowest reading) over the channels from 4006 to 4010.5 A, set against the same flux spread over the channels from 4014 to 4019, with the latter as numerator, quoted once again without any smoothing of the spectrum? 40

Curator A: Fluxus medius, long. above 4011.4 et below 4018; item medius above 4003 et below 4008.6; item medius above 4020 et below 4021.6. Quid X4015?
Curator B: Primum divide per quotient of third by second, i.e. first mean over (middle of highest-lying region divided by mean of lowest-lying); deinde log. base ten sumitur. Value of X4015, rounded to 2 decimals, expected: 0.97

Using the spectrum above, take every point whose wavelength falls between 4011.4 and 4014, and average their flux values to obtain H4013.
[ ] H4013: 6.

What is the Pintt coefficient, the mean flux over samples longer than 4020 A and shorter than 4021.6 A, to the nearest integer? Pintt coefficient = 53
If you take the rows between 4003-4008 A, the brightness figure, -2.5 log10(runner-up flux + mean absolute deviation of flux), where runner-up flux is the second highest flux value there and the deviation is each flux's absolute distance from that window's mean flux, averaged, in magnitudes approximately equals -3.60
